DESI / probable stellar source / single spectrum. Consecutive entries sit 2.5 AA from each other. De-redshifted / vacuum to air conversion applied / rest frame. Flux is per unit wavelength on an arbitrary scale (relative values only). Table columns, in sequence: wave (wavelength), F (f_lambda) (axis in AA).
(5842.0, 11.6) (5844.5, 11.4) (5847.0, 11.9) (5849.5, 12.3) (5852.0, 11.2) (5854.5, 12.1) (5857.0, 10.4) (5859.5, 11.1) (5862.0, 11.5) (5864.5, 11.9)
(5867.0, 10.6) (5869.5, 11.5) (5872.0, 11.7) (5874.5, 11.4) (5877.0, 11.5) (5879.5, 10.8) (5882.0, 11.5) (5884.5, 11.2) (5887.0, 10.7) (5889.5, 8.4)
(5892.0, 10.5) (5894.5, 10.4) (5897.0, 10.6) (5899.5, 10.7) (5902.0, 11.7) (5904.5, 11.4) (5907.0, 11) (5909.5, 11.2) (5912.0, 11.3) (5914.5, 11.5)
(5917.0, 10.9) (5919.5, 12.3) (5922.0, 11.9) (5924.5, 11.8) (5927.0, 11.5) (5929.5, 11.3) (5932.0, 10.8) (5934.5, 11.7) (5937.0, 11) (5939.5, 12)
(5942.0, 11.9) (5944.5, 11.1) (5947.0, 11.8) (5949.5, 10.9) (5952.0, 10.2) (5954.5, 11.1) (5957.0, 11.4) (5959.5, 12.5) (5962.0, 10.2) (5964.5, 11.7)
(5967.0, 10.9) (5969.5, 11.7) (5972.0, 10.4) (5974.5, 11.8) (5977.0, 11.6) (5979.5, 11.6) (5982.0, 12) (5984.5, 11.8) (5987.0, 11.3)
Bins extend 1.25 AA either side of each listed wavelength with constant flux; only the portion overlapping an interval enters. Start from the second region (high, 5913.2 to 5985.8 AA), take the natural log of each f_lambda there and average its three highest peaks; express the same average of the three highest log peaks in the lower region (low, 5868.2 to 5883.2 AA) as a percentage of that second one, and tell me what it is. 98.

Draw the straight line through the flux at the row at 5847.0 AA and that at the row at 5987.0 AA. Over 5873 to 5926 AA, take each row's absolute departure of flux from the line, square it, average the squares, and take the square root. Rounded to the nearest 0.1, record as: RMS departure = 1.0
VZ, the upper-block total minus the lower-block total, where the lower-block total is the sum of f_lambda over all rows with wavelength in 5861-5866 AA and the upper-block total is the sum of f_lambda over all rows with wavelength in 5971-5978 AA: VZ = 10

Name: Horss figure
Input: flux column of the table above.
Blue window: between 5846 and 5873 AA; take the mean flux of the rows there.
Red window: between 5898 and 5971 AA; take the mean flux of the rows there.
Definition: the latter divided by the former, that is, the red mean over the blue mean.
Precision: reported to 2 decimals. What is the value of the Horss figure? 0.99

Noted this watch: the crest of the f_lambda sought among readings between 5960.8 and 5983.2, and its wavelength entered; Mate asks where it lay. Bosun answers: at 5982.0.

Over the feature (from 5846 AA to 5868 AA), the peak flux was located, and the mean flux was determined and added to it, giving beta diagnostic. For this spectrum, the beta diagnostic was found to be 23.7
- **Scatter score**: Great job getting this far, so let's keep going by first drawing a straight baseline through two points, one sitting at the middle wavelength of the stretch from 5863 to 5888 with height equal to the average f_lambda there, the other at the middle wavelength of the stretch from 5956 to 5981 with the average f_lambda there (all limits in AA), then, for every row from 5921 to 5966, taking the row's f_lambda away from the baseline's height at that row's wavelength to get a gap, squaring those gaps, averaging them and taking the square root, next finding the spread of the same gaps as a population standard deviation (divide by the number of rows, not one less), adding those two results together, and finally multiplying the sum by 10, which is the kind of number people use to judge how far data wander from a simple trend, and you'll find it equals 12.0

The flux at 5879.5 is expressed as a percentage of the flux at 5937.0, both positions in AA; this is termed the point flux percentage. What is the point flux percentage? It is 98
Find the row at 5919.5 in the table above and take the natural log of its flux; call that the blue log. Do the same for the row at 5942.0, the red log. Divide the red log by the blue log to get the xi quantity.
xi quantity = 0.99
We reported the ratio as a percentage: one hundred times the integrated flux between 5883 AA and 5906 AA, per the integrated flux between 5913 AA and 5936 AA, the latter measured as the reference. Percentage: 92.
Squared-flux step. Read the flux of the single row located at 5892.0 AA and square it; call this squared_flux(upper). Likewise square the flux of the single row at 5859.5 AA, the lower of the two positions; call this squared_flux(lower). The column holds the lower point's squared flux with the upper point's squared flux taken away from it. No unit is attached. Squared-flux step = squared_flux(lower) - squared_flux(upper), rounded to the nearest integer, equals 13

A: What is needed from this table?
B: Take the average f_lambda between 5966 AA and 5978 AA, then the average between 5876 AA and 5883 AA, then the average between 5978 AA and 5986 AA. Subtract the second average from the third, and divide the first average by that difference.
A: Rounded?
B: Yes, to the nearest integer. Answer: 21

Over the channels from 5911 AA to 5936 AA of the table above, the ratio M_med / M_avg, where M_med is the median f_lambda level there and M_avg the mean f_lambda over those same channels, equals 1.00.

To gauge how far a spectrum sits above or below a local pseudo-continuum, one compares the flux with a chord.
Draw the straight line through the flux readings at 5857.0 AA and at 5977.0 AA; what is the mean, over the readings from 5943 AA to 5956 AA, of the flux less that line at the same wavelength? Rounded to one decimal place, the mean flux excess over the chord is -0.3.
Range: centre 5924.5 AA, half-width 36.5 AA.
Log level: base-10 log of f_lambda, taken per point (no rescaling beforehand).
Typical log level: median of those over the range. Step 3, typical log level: 1.053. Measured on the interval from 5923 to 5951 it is 1.061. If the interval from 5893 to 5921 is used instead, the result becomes 1.049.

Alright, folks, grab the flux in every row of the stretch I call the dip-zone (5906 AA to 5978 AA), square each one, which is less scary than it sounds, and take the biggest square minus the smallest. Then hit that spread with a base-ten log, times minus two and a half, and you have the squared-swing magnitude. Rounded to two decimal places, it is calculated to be -4.29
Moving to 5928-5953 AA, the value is -4.00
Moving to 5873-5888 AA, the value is -3.12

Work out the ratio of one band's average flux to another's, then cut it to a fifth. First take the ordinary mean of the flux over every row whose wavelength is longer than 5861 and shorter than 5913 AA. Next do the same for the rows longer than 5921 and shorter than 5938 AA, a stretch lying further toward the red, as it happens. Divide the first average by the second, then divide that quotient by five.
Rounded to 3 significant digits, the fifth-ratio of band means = 0.193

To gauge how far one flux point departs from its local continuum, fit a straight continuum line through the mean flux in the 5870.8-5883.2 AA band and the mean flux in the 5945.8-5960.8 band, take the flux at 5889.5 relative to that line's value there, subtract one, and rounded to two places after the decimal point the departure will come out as -0.26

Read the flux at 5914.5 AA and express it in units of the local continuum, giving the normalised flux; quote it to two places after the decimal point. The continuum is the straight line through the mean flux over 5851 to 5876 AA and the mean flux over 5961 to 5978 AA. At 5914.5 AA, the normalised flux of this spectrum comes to 1.02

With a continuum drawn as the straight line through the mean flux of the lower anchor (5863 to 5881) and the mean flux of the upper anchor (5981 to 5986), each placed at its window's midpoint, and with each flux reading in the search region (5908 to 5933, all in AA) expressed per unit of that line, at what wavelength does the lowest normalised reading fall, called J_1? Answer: 5932.0 AA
